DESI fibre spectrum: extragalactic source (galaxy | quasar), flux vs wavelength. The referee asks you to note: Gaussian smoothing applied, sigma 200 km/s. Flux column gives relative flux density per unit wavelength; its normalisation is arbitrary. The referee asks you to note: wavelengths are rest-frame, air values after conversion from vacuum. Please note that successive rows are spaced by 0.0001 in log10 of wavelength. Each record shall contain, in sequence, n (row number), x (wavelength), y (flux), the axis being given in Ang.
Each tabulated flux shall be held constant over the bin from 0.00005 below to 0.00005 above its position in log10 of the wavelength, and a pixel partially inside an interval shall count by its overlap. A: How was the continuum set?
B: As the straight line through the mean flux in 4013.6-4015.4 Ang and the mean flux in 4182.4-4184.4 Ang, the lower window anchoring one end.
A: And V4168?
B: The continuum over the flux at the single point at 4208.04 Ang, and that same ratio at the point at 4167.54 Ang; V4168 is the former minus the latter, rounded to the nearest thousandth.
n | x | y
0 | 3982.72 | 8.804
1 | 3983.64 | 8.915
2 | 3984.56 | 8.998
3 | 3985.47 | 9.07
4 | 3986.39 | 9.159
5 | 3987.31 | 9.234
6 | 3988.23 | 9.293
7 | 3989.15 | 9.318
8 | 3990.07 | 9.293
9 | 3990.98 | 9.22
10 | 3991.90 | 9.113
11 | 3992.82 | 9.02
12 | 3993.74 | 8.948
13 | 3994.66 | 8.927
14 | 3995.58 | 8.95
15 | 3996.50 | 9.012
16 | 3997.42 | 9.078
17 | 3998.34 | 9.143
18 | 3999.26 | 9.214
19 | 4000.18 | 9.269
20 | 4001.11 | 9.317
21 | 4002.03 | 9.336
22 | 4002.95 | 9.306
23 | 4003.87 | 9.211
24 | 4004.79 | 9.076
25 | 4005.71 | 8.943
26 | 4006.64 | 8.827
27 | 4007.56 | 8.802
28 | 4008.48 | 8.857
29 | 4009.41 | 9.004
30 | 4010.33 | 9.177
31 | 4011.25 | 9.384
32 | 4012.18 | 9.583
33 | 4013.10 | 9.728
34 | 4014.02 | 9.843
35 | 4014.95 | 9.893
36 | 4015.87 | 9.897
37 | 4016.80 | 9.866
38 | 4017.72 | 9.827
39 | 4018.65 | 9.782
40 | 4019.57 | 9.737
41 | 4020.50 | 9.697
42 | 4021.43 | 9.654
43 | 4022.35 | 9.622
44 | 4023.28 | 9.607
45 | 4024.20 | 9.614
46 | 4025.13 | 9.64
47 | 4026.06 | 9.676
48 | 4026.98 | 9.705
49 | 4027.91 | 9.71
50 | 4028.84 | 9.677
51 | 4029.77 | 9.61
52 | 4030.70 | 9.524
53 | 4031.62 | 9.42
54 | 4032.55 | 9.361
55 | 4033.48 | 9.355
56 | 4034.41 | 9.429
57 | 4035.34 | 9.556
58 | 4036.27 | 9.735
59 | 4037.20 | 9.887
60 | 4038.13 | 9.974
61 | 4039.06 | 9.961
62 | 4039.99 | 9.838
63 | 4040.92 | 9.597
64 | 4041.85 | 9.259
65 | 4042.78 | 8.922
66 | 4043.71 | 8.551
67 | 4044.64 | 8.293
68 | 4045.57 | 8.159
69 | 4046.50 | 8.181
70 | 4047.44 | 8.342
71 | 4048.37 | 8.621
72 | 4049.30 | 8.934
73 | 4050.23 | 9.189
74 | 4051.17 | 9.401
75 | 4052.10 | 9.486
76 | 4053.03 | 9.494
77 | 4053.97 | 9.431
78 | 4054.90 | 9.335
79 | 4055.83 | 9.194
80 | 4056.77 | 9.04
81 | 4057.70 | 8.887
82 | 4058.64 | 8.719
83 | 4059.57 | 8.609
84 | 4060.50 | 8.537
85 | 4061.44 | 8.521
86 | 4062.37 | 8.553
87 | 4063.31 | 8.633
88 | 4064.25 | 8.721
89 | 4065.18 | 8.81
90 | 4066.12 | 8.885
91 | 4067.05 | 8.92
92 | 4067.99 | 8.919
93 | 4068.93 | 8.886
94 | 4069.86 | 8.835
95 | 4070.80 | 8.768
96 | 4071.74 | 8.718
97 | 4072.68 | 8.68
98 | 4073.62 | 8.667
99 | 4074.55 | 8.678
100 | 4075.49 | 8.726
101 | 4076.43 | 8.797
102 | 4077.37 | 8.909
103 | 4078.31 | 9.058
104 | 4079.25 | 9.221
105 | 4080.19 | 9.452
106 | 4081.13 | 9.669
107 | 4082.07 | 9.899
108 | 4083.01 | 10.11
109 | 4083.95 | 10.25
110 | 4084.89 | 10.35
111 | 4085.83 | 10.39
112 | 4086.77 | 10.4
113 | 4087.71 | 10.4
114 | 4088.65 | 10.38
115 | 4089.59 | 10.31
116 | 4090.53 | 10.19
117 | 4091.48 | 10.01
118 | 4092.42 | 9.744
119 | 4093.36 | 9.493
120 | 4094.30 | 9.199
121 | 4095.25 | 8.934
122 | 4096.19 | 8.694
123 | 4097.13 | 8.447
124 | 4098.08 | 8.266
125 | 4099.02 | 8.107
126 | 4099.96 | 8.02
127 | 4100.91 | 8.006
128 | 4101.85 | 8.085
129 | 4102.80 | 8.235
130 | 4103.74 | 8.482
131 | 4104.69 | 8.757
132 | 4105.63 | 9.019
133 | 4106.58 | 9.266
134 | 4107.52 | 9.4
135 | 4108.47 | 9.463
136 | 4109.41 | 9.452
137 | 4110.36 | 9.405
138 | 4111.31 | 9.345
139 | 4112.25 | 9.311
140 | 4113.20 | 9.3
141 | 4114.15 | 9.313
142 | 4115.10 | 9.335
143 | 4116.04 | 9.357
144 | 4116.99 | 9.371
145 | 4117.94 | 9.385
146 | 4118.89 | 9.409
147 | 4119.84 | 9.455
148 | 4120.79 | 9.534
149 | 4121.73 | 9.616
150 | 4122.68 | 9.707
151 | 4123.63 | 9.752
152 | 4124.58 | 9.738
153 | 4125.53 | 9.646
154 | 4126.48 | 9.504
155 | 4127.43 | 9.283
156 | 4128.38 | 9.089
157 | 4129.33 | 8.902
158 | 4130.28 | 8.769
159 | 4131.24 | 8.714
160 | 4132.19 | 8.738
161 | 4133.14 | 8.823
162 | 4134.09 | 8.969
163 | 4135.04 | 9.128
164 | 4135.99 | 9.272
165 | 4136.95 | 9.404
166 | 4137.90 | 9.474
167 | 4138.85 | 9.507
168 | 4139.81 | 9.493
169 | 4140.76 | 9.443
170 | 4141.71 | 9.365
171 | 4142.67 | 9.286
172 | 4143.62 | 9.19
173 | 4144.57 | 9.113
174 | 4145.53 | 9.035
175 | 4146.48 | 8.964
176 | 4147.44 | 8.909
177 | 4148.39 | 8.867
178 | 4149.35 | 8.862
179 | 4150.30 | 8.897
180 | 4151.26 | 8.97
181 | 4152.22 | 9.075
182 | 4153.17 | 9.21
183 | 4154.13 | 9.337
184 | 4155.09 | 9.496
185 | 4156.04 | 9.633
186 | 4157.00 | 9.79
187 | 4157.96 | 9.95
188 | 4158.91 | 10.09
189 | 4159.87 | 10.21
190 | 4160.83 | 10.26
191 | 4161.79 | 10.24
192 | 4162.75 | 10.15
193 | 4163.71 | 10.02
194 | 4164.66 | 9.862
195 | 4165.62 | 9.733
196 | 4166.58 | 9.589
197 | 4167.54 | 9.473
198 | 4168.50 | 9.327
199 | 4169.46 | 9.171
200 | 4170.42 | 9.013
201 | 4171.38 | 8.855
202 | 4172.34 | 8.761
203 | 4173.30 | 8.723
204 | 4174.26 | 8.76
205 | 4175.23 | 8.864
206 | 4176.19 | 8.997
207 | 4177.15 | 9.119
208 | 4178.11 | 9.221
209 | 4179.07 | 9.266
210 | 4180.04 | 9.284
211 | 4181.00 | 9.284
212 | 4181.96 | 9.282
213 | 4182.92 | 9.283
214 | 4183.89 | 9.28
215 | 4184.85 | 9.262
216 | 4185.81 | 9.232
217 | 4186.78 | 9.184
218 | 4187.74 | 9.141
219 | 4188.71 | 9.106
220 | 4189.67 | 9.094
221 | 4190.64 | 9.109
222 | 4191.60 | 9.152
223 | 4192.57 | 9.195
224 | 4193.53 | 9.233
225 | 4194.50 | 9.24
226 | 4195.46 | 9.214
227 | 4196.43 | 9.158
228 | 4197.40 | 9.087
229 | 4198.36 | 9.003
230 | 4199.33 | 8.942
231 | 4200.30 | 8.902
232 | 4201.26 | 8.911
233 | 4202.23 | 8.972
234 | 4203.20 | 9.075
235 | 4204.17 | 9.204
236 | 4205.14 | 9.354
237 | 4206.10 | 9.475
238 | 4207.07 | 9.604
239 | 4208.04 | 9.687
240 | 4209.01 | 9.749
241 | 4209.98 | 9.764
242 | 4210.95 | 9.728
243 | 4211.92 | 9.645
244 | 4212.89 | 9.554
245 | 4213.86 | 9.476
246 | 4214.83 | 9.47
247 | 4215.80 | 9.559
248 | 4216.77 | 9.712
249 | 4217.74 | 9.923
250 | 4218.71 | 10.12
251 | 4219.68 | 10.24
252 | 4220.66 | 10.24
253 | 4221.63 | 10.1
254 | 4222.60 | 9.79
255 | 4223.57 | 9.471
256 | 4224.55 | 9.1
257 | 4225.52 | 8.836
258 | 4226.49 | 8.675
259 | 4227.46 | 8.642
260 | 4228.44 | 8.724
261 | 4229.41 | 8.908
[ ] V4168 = -0.036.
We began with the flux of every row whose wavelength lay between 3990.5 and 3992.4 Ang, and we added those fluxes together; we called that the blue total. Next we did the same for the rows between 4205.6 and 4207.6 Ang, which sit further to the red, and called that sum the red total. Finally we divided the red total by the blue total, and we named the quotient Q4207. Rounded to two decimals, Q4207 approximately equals 1.04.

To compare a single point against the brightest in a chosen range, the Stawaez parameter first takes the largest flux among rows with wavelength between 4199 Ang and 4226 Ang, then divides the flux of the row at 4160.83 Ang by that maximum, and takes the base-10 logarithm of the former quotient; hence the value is 0.00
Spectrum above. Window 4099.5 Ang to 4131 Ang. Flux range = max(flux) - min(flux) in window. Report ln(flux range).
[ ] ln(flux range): 0.6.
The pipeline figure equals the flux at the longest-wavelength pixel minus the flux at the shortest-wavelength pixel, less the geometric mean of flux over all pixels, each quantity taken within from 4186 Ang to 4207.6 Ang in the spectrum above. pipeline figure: -8.7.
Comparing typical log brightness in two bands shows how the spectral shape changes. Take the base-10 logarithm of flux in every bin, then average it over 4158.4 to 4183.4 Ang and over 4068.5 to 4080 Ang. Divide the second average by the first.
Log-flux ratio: 0.97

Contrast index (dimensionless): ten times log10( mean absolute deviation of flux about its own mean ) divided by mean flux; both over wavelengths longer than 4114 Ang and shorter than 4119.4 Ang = -1.7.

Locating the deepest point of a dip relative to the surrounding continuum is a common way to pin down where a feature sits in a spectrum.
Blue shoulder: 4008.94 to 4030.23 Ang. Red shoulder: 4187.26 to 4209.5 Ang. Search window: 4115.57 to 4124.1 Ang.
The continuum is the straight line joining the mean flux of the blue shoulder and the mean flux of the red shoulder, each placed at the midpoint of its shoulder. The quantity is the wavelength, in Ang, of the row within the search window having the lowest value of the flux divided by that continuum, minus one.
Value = 4116.04 Ang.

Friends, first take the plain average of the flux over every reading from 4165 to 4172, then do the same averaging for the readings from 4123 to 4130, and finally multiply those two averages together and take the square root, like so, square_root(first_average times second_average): 9.36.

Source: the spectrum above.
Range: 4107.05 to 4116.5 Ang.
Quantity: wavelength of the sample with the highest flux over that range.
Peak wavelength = 4108.47 Ang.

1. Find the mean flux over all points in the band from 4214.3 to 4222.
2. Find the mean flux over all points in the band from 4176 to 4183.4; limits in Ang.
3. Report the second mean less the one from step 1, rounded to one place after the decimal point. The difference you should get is -0.7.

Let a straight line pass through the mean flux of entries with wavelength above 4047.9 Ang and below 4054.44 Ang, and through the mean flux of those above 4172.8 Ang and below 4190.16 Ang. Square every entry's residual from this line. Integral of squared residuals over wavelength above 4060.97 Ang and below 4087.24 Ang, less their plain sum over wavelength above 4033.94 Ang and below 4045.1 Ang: 6.4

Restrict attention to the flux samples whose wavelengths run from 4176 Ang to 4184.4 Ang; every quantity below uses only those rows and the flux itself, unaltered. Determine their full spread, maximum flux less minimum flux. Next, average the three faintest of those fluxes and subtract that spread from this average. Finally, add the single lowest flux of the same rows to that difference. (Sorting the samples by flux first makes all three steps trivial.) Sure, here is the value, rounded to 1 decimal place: 17.8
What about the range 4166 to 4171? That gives 17.6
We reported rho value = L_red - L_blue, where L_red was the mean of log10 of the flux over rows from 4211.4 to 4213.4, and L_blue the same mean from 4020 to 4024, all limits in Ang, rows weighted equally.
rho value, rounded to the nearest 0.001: -0.002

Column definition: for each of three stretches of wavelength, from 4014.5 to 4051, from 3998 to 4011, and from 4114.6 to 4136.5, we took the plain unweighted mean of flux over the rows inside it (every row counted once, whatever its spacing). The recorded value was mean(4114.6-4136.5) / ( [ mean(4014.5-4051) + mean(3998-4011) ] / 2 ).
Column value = 1.00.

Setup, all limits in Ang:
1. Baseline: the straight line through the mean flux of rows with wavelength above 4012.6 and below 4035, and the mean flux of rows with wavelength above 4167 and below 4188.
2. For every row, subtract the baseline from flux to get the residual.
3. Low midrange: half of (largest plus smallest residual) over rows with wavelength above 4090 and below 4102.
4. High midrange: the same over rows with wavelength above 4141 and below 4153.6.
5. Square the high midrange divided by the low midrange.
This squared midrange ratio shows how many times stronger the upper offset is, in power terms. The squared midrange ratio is 0.16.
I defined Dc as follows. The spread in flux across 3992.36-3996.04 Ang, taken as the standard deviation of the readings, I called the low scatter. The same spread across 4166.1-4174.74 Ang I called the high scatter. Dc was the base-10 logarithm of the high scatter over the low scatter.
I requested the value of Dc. 0.9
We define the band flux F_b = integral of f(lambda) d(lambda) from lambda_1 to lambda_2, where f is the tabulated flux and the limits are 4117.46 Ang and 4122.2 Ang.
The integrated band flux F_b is 45.0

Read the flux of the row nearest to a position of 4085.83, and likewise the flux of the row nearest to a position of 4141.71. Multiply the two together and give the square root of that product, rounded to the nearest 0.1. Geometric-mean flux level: 9.9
